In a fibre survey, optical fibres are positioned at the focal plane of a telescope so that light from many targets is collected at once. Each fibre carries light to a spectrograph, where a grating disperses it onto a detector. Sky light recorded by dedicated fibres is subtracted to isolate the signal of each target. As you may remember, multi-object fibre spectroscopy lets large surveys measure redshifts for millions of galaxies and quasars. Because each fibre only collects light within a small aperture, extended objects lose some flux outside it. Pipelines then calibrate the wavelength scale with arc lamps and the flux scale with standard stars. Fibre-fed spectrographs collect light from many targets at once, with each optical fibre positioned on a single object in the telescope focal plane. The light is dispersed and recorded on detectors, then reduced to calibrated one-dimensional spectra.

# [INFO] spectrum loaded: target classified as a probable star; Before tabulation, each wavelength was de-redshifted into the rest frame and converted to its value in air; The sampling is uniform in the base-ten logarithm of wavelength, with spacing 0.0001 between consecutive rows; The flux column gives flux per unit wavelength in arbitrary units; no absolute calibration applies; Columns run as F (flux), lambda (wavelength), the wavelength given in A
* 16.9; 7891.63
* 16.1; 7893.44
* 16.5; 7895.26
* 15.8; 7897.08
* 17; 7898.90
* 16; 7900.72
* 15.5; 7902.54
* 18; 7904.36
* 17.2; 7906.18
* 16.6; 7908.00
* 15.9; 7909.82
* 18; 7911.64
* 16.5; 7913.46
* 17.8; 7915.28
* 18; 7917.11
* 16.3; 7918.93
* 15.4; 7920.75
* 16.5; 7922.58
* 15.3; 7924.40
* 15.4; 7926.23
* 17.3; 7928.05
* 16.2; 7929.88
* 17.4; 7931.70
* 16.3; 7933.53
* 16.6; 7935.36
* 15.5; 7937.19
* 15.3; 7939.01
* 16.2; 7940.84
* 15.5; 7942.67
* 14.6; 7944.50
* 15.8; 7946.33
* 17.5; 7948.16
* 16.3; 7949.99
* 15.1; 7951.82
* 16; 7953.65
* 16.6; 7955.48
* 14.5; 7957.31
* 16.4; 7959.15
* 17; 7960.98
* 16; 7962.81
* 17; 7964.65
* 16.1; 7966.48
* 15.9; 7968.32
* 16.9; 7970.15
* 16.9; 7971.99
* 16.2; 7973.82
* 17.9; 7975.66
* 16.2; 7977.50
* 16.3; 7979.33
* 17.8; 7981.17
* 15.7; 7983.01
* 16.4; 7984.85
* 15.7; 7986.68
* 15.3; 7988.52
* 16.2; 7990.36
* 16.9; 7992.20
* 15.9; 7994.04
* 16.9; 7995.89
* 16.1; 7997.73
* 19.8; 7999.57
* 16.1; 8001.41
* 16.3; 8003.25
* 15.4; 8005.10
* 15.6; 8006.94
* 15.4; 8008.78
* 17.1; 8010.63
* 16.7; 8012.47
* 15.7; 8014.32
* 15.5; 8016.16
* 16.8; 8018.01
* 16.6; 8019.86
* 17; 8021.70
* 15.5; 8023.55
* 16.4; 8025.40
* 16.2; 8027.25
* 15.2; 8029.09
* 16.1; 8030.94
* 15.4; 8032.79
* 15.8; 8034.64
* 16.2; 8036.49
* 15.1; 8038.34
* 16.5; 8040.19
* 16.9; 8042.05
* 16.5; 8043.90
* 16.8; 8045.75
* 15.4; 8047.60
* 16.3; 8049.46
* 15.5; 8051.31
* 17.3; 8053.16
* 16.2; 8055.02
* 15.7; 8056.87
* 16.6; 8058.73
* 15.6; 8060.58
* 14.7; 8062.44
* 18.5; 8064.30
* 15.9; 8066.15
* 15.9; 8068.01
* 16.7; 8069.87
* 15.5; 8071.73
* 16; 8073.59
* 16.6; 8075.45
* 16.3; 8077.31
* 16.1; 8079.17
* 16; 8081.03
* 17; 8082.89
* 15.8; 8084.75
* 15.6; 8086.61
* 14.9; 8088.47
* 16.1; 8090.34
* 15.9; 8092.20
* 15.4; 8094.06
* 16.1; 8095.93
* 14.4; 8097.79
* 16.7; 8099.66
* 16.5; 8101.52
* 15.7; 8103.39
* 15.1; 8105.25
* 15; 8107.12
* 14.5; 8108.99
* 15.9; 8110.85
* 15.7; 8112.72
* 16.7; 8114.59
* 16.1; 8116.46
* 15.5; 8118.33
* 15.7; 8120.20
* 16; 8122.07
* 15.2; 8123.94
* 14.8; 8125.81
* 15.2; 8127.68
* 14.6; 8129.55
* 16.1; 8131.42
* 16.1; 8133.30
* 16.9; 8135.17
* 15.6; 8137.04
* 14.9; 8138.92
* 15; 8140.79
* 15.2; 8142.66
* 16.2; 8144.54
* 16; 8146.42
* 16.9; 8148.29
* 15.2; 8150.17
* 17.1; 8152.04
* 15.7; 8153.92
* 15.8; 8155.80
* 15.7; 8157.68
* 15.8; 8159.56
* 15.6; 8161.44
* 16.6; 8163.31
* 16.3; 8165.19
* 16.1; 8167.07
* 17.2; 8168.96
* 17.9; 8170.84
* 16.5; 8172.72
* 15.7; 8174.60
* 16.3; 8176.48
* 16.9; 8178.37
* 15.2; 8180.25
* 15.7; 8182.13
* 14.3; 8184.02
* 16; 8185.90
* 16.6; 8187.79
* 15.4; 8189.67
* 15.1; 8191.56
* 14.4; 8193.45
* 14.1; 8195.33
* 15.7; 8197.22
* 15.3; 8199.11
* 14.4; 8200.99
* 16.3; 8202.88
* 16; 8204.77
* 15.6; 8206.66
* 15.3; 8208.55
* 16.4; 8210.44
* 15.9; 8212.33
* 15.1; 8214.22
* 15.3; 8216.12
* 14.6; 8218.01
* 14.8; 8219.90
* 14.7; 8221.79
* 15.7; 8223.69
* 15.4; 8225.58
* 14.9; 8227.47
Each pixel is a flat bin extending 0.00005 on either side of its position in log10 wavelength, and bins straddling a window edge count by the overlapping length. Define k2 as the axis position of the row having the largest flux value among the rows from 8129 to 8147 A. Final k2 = 8135.17 A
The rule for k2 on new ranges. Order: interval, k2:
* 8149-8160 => 8152.04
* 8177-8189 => 8178.37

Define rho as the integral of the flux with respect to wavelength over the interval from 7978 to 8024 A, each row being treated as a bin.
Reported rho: 752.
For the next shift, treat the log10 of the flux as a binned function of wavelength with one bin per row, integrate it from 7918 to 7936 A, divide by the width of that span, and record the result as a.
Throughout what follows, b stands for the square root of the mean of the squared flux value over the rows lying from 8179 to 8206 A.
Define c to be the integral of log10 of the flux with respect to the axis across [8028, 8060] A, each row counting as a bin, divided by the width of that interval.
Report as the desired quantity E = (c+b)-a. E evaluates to 15.3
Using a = 1.211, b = 15.3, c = 1.21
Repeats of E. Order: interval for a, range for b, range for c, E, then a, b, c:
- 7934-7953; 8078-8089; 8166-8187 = 15.9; 1.200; 15.9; 1.21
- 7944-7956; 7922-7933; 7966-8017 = 16.4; 1.204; 16.4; 1.21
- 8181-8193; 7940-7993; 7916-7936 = 16.3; 1.188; 16.3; 1.21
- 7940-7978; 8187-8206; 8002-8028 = 15.3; 1.209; 15.4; 1.21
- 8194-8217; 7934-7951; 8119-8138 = 15.9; 1.188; 15.9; 1.19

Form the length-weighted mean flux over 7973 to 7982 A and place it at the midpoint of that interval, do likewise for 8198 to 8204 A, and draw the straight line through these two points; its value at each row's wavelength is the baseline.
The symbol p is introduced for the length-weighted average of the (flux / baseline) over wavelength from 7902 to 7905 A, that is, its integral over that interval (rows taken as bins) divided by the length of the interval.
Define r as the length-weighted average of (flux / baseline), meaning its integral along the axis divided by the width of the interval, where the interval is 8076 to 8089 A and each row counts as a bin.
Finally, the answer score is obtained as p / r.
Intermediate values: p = 0.97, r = 0.99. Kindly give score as 0.98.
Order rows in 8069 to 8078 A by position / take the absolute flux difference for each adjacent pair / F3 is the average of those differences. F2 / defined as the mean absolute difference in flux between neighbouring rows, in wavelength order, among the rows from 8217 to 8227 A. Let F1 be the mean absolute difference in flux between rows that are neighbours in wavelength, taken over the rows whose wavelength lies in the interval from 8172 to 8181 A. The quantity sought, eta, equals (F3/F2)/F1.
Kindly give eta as 1.8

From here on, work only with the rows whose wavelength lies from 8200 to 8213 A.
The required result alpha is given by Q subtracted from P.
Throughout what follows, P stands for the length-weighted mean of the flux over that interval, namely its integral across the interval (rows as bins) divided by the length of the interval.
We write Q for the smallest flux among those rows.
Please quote 1.3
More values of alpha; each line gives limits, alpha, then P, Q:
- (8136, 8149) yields 0.8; 15.7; 14.9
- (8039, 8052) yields 0.9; 16.3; 15.4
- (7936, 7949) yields 1.2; 15.8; 14.6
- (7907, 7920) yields 1.1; 17.0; 15.9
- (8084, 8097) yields 0.8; 15.7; 14.9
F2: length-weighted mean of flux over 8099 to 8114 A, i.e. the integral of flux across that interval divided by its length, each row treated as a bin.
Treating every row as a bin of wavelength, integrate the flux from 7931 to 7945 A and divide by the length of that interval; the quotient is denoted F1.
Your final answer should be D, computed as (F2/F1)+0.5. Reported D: 1.48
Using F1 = 15.9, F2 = 15.6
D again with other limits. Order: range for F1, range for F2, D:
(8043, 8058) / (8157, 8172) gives 1.51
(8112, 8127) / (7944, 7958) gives 1.51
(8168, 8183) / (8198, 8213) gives 1.45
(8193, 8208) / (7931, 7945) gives 1.54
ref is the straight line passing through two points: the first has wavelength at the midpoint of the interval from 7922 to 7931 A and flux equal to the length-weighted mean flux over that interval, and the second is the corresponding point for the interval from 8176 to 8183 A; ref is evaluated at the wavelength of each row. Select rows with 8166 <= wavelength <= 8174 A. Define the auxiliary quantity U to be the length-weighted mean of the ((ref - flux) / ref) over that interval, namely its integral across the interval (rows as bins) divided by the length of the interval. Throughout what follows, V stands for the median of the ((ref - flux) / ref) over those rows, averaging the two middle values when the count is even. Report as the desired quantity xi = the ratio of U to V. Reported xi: 1.01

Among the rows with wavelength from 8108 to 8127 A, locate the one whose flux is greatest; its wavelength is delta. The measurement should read 8114.59 A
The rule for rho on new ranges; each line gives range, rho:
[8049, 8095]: 740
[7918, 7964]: 738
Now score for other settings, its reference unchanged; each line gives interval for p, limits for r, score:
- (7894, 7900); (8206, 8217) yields 0.92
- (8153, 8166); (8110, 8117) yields 1.01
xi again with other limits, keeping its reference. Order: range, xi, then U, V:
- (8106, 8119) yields 1.22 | 0.027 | 0.022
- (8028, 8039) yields 0.89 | 0.028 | 0.031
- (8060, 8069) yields -0.34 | -0.004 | 0.011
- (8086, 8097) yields 1.30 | 0.026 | 0.020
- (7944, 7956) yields 0.93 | 0.009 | 0.009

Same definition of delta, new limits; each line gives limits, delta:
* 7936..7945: 7940.84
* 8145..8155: 8152.04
